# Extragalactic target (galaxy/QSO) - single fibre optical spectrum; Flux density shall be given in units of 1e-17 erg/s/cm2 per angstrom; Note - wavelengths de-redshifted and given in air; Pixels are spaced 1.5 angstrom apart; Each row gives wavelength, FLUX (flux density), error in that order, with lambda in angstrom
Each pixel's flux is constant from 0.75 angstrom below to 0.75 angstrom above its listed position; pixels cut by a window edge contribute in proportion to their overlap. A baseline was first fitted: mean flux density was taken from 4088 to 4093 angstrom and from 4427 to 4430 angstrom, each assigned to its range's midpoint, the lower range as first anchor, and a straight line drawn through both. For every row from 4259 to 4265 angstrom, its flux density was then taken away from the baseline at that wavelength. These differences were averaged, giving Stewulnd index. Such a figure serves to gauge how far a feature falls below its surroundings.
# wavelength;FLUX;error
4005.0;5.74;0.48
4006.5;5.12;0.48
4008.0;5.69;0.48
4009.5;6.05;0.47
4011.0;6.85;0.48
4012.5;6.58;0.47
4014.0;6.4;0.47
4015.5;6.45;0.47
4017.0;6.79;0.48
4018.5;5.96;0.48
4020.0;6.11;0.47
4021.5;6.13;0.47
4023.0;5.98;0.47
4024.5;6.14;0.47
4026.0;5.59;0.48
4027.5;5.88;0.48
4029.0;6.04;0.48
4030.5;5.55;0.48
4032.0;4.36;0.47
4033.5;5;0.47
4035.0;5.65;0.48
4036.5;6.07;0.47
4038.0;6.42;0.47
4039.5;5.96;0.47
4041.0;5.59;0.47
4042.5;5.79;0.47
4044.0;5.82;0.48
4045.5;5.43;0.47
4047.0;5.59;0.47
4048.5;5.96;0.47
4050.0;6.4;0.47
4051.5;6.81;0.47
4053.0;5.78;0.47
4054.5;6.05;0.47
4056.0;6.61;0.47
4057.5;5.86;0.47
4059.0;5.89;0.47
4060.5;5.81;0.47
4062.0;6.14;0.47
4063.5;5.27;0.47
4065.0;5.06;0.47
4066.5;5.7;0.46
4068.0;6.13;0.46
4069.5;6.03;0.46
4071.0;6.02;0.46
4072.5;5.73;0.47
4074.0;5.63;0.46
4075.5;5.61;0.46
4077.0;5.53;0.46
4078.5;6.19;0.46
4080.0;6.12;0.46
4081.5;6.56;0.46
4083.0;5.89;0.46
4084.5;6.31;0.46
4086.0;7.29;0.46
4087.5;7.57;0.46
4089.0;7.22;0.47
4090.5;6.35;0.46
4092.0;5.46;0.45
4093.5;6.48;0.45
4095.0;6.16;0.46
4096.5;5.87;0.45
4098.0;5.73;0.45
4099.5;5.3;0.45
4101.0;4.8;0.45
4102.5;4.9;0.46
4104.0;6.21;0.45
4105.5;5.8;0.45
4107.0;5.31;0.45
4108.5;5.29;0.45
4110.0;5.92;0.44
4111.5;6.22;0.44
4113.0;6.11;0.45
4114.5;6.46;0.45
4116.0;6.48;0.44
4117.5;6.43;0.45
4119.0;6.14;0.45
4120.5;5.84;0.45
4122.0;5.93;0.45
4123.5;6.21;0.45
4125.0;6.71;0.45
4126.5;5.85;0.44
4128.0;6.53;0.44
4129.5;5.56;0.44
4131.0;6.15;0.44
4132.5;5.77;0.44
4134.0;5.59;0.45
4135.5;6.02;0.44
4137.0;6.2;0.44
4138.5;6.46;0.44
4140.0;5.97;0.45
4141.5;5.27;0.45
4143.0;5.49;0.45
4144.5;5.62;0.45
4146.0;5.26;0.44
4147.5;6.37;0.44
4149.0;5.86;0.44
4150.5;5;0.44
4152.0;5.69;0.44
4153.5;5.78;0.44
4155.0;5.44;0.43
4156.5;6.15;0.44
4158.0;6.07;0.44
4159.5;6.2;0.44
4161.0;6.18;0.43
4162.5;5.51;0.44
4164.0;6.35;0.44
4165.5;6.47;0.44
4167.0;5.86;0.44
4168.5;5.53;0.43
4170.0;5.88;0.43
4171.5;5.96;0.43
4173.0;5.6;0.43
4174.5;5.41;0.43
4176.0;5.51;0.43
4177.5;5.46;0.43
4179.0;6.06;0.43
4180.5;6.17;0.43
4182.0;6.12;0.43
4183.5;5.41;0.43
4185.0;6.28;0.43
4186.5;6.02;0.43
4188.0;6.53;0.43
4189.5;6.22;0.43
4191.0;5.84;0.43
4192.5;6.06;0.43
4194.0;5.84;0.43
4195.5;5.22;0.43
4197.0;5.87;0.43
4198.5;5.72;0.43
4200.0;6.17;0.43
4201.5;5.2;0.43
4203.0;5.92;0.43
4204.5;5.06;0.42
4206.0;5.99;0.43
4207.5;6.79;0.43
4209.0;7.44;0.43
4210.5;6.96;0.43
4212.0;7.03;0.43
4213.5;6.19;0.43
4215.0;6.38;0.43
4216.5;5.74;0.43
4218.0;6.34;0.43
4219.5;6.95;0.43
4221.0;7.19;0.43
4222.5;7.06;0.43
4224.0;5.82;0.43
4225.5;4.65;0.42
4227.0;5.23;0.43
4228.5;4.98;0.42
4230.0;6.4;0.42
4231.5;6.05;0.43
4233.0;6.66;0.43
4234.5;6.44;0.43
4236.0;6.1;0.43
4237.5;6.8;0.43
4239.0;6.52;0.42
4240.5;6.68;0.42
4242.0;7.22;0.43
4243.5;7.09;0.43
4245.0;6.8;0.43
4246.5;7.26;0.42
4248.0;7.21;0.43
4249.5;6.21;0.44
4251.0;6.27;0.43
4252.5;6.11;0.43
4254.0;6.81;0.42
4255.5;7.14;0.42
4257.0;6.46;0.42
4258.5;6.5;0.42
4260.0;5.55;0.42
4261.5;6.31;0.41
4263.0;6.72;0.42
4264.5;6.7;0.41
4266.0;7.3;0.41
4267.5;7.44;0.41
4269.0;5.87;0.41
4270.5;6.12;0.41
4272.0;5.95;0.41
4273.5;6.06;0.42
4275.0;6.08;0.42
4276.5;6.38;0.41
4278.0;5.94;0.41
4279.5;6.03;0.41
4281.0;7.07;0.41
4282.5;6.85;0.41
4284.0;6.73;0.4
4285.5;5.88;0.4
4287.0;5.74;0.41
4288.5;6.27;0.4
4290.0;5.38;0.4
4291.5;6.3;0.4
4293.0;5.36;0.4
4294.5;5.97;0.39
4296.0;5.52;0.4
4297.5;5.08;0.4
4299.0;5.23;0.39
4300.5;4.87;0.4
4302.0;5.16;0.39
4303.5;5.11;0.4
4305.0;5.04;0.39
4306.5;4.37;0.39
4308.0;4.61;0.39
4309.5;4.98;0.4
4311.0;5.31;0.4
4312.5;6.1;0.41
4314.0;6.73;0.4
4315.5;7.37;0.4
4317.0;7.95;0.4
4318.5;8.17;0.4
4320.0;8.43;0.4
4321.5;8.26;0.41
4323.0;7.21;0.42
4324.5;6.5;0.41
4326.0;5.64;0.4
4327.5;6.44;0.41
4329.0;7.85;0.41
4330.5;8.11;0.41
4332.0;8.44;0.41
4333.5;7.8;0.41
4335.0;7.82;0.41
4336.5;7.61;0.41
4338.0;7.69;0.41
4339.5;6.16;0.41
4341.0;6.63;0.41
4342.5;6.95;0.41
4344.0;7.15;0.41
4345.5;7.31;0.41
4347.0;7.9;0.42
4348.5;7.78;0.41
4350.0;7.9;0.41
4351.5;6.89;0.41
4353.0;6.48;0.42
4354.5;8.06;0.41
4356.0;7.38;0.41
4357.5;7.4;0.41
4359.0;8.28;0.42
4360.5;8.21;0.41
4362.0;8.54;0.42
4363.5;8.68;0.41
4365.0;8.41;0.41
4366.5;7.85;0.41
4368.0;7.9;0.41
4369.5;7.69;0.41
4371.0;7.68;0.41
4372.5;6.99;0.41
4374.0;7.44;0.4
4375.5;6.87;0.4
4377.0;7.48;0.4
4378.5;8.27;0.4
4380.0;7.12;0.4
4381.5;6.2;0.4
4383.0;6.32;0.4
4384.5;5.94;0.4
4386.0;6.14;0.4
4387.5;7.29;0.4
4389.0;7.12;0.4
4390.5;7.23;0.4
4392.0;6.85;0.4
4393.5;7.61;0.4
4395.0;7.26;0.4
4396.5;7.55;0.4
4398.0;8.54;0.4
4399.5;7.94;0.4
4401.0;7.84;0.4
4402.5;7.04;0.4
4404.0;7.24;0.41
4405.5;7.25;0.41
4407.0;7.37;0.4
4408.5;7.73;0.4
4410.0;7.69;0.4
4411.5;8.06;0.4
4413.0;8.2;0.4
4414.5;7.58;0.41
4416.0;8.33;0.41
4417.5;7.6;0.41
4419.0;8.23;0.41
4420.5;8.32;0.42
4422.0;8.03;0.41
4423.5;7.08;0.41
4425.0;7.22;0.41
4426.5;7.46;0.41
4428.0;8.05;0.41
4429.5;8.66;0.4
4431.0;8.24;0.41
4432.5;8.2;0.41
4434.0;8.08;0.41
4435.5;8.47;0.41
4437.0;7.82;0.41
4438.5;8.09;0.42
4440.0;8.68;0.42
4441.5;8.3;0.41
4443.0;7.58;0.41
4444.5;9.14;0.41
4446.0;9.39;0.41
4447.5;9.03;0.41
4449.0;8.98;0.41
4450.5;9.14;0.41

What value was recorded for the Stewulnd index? 1.04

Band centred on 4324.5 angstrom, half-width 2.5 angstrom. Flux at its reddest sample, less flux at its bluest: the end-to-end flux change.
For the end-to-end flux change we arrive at -1.6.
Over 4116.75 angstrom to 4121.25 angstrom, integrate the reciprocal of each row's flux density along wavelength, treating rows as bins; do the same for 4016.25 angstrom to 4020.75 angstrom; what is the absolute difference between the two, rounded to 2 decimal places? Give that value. 0.02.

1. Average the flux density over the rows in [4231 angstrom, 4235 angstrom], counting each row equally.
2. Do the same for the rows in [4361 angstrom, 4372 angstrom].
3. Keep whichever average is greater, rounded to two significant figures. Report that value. 8.1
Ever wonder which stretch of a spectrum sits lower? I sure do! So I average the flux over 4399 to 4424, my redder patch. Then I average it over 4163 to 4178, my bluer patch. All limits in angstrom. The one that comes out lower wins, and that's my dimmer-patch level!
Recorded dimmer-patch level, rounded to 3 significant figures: 5.80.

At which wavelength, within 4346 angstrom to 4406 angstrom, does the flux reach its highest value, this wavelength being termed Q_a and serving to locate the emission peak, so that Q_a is 4363.5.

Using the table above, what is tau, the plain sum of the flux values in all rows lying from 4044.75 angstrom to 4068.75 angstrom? 94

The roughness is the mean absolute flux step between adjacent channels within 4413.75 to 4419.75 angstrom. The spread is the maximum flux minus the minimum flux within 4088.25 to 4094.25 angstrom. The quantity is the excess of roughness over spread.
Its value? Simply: -1.1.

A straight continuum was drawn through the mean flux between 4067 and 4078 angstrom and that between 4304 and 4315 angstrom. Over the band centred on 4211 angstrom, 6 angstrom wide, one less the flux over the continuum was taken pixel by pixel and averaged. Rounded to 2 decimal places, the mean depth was -0.25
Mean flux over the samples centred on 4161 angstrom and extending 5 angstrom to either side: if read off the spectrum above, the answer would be 6.1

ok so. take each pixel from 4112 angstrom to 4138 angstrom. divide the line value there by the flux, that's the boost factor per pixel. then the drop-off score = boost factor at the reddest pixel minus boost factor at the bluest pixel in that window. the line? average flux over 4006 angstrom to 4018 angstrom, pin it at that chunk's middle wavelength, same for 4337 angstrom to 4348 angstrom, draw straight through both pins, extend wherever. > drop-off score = -0.01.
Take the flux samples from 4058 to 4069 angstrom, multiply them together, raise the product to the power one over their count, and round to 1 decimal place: 5.7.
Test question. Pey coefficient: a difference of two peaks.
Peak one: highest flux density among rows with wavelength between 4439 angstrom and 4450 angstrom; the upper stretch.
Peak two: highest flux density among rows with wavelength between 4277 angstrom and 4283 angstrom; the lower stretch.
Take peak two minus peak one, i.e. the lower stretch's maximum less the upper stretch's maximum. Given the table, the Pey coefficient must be -2.3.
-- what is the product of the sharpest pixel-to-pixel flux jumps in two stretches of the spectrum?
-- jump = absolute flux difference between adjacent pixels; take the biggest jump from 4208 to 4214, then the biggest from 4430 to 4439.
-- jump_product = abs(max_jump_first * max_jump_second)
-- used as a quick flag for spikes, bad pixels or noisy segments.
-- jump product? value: 0.55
